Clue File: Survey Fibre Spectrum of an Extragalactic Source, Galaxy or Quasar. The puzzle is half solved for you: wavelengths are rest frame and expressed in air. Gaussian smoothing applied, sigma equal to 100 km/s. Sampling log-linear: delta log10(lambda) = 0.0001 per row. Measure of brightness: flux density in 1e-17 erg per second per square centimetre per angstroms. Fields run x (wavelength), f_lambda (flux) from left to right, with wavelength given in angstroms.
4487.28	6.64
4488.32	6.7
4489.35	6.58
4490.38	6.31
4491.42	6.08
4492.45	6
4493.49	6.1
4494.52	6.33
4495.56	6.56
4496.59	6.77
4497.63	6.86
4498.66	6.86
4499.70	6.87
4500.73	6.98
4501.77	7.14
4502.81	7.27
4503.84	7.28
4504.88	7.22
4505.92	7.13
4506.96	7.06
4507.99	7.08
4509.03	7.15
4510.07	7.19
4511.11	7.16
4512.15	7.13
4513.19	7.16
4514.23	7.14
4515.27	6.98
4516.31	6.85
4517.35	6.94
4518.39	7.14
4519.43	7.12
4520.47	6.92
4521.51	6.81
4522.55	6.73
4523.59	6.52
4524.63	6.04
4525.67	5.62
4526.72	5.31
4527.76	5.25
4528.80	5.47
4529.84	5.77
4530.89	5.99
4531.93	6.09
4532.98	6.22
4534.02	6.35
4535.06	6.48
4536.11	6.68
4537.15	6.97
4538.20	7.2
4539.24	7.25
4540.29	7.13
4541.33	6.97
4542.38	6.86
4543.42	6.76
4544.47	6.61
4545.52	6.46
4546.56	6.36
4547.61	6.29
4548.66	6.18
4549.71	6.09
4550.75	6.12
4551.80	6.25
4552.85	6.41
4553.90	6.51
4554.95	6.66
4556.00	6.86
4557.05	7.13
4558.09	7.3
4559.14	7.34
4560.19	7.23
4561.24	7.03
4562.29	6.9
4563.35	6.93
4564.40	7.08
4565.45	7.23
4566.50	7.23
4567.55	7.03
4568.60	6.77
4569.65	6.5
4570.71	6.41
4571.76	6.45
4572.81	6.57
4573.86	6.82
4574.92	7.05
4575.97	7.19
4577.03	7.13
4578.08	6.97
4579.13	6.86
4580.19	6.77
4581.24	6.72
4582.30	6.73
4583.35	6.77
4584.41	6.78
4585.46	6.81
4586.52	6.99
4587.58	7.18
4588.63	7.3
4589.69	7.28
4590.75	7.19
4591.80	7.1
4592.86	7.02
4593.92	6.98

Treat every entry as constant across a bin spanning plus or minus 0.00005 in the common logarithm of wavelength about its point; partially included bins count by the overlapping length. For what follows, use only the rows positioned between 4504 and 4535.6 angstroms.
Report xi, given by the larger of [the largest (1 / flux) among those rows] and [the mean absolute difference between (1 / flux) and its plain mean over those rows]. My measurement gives 0.190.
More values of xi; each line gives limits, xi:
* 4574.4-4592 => 0.149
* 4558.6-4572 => 0.156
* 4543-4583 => 0.164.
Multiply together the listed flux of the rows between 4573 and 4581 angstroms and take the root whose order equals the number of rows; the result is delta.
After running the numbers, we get 7.0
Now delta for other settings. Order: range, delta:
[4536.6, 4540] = 7.1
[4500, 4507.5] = 7.2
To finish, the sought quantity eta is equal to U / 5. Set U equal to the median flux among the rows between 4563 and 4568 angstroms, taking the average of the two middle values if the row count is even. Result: 1.42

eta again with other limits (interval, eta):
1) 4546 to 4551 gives 1.24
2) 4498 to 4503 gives 1.40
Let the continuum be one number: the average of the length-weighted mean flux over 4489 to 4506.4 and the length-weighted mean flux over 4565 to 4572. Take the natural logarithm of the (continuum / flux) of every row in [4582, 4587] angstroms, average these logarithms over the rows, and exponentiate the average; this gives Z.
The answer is 0.99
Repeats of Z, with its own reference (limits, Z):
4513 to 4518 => 0.97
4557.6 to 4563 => 0.95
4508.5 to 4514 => 0.95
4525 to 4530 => 1.24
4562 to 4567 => 0.96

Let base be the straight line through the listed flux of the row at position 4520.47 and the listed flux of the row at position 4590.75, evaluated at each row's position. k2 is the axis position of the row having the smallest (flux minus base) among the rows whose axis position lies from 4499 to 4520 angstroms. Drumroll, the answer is 4516.31 angstroms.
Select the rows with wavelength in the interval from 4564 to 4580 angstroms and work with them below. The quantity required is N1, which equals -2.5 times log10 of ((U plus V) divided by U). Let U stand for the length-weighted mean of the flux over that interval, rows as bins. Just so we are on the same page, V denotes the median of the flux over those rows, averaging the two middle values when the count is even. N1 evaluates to -0.759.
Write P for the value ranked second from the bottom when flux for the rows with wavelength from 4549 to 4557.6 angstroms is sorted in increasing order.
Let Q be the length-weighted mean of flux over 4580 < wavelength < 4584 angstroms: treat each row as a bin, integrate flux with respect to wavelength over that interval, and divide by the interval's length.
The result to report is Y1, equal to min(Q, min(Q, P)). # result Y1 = 6.1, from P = 6.12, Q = 6.7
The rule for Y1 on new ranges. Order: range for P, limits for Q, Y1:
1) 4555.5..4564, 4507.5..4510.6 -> 6.9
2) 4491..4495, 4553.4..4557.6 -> 6.1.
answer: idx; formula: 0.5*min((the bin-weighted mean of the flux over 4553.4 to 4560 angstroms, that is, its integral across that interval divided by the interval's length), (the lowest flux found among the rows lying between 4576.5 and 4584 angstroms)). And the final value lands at 3.36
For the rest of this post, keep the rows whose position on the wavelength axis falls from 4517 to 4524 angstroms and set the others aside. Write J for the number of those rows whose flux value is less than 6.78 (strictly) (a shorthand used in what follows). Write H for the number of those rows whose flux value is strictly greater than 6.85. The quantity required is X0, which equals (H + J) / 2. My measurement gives 3.0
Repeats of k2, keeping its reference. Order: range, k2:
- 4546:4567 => 4549.71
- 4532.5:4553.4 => 4549.71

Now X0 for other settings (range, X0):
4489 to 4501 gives 6.0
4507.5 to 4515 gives 3.5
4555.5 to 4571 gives 7.5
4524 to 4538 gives 6.5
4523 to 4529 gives 3.0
